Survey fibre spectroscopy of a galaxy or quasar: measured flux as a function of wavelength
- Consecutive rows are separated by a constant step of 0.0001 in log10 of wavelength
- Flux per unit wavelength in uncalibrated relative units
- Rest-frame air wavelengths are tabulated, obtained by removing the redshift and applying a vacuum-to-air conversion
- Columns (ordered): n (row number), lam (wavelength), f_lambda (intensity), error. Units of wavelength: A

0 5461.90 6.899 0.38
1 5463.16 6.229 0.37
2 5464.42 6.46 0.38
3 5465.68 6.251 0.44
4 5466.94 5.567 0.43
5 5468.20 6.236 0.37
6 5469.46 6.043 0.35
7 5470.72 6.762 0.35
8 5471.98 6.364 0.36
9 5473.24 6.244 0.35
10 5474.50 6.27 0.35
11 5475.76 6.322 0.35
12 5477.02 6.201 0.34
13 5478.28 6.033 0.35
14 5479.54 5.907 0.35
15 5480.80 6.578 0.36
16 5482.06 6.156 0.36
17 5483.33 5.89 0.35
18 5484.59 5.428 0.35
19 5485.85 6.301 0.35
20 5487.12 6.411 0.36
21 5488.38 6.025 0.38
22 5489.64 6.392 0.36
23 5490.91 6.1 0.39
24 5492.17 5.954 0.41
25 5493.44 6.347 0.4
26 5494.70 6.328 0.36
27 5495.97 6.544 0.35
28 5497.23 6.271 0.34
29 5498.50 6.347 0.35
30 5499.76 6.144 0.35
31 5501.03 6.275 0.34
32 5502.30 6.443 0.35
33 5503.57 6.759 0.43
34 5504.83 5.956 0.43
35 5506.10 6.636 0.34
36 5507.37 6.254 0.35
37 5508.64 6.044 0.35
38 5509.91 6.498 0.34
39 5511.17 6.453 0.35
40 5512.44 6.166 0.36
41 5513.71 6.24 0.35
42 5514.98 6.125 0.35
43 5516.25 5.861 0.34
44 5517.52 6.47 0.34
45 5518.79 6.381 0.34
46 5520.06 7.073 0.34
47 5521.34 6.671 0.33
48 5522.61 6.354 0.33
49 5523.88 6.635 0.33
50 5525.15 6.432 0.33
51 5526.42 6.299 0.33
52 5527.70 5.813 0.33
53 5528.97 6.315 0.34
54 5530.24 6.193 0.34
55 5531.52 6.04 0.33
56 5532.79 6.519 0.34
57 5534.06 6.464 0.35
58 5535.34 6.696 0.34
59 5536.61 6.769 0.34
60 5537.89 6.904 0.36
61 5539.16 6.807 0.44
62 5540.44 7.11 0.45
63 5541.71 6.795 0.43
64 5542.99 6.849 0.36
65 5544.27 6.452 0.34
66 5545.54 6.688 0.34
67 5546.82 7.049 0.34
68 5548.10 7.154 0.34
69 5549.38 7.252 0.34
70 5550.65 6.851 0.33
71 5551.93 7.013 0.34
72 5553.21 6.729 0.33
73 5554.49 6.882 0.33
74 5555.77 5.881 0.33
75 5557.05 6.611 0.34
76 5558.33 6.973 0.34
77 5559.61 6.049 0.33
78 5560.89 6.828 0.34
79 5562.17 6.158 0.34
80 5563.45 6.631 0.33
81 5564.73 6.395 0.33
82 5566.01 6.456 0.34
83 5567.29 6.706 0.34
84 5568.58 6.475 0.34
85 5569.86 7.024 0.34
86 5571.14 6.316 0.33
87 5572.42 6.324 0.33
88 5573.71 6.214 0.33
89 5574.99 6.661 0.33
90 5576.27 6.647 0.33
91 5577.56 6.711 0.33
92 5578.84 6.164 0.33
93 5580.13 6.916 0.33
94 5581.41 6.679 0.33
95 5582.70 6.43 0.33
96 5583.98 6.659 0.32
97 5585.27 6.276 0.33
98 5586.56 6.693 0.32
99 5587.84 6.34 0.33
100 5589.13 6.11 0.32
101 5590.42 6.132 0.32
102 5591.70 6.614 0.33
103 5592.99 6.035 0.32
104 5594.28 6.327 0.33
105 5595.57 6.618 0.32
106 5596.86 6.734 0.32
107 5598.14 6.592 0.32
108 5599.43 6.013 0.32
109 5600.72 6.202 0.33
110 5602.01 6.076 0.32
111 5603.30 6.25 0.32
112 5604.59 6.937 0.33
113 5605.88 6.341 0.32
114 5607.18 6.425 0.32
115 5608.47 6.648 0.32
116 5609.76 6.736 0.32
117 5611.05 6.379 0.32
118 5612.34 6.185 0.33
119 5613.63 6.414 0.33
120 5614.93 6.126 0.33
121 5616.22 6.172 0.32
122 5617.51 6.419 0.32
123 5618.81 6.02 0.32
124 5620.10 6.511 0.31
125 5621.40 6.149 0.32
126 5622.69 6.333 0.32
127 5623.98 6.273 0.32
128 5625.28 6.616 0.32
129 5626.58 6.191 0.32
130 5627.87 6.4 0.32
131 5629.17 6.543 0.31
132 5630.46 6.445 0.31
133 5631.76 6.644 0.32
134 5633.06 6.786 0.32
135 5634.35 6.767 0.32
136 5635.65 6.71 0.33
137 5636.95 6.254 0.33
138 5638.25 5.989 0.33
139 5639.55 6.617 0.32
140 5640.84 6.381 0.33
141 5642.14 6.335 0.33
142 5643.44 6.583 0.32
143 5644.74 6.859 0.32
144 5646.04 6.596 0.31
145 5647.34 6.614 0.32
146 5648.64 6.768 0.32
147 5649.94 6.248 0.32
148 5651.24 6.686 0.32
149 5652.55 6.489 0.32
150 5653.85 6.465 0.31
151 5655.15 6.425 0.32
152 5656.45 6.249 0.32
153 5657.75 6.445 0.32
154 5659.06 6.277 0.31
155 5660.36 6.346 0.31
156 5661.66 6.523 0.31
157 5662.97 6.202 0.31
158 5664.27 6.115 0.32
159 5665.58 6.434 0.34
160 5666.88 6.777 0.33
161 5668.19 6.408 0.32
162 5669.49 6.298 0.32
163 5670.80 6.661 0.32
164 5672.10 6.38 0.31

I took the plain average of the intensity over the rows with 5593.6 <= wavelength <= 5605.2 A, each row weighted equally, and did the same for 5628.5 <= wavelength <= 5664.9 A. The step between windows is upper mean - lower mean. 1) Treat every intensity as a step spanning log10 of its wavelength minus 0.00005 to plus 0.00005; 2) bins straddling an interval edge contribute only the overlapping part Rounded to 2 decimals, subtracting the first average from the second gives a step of 0.06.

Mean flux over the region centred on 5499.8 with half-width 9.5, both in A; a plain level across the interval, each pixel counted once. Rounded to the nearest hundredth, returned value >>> 6.29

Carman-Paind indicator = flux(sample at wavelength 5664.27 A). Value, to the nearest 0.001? 6.115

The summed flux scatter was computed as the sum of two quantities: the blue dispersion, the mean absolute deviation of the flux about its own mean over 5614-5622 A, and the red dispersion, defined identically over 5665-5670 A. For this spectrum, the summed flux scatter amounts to 0.30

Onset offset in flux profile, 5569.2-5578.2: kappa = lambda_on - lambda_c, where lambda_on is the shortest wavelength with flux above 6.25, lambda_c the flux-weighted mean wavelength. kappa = -3.8 A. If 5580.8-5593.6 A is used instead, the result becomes -5.7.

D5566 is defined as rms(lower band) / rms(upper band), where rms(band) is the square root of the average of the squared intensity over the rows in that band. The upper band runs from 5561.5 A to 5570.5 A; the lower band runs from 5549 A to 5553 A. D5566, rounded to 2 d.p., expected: 1.07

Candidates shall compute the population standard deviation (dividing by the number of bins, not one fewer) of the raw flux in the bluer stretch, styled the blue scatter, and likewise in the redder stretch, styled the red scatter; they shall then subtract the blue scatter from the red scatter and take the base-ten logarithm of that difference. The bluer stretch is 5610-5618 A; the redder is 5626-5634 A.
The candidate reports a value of -1.19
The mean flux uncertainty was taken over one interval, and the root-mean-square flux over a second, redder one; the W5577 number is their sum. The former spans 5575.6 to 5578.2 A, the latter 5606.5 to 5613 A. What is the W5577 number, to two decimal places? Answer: 6.81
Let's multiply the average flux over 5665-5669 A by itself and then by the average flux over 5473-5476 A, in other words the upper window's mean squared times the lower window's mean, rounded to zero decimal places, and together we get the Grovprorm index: 269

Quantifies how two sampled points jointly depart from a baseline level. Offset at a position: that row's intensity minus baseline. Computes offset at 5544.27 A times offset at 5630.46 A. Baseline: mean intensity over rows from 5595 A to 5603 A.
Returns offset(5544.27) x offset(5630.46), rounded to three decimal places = 0.006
